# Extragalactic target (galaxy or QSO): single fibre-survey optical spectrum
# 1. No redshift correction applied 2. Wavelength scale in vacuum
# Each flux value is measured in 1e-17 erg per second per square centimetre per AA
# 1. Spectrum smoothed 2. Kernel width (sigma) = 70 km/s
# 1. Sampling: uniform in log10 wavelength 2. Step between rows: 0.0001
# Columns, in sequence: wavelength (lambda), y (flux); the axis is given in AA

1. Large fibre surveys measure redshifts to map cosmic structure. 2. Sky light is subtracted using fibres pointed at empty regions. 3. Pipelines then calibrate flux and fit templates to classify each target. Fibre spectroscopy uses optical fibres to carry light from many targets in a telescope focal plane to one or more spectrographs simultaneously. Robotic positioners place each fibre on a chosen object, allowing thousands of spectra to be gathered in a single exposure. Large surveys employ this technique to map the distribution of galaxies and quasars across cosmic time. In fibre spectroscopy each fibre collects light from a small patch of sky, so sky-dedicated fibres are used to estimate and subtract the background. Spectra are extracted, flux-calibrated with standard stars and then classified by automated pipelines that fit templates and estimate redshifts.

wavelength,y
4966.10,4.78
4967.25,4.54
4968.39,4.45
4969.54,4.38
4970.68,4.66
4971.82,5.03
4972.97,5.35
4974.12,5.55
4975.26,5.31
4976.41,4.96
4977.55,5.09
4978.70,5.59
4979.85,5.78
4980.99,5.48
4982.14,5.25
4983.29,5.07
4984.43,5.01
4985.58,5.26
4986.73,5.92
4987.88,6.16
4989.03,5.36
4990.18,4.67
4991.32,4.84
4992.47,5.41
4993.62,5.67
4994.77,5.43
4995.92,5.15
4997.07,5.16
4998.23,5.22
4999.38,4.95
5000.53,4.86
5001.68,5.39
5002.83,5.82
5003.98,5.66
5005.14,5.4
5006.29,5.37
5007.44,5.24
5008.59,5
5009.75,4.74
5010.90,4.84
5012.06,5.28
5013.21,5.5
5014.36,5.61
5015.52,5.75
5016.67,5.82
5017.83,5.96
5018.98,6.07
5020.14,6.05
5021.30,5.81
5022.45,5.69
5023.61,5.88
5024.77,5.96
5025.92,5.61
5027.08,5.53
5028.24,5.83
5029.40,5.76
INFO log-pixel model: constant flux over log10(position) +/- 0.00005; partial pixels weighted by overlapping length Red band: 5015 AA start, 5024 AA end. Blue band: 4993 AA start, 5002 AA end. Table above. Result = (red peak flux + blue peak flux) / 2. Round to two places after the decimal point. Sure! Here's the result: 5.87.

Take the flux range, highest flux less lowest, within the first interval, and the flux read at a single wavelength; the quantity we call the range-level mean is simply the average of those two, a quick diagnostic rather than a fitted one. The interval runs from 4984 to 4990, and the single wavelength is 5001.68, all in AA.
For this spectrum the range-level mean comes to 3.3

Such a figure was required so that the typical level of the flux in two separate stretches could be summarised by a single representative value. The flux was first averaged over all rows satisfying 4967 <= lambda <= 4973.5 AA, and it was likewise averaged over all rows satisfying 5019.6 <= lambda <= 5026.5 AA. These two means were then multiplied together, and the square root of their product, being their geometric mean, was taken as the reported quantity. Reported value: 5.26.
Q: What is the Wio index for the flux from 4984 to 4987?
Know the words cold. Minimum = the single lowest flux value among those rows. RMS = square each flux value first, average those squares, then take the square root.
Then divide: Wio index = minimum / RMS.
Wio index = 0.926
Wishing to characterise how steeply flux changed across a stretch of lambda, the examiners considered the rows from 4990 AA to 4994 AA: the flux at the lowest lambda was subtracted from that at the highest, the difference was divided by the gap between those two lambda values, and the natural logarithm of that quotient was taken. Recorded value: -1.2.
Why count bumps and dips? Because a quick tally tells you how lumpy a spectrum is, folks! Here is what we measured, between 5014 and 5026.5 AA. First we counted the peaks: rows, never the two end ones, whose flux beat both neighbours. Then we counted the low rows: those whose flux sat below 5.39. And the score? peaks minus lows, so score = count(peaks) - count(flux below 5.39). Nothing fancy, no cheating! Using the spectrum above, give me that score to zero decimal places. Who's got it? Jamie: 2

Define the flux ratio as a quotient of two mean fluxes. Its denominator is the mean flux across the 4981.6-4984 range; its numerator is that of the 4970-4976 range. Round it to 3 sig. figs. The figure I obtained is 1.00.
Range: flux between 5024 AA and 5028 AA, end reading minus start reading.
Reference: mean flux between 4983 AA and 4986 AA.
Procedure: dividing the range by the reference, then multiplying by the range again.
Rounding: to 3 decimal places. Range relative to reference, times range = 0.036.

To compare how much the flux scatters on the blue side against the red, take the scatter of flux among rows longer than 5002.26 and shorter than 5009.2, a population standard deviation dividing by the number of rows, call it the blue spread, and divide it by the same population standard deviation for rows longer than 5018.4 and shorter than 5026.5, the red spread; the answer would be 1.6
